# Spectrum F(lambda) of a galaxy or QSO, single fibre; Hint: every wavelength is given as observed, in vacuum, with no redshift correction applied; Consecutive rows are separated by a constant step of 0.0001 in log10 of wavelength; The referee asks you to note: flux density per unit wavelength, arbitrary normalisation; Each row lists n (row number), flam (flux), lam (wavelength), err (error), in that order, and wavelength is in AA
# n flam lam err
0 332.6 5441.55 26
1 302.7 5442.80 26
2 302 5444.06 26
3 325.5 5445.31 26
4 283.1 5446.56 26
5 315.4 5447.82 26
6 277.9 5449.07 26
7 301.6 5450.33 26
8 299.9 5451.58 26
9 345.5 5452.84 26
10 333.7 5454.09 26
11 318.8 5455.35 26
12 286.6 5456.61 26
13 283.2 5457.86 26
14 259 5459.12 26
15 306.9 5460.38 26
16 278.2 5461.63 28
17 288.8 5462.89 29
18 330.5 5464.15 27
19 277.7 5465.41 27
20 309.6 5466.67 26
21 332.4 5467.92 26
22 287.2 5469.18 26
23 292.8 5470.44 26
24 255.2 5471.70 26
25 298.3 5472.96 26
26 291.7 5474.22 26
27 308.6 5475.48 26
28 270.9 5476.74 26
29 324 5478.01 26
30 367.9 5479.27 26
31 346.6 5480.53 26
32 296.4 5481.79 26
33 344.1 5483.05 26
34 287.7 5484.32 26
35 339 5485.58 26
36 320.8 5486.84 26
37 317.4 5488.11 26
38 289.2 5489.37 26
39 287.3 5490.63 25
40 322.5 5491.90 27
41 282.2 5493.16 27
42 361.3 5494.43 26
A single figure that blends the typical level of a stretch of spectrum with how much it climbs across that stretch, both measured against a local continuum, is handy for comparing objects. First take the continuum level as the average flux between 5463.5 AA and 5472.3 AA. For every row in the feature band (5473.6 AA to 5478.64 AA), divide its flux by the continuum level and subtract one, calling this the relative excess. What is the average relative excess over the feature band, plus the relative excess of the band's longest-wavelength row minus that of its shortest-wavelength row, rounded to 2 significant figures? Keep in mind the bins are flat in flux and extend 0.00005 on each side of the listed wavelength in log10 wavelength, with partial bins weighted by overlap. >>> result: 0.11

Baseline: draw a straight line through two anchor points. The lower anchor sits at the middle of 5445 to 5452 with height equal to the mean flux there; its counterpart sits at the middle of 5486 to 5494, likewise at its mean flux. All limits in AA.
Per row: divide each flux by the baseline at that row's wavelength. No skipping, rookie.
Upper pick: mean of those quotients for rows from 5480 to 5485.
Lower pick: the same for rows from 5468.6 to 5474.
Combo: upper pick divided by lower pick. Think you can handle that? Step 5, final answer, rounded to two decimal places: 1.12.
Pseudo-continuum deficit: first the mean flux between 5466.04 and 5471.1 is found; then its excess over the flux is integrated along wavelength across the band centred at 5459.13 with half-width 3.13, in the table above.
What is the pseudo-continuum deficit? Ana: 143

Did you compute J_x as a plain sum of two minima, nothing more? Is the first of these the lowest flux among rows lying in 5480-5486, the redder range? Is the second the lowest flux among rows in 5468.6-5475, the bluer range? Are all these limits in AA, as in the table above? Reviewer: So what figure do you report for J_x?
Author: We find 543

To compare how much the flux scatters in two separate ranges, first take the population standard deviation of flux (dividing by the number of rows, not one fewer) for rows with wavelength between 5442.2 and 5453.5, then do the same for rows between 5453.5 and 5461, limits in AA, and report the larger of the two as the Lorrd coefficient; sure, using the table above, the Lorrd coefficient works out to 24.7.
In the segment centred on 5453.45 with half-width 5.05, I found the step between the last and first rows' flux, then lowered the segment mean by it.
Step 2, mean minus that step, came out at 301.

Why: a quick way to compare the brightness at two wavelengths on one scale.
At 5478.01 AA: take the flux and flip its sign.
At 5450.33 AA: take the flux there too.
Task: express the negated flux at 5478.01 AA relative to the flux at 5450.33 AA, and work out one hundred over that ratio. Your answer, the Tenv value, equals -93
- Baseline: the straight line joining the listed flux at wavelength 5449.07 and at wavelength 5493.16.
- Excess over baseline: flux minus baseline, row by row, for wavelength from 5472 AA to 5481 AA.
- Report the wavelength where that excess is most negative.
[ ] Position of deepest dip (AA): 5476.74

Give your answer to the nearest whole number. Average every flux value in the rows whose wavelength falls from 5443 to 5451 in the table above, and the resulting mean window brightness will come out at 301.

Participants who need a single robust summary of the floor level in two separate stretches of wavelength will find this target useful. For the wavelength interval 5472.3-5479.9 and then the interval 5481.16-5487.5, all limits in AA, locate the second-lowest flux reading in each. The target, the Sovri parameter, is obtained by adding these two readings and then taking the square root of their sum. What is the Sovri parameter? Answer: 24.3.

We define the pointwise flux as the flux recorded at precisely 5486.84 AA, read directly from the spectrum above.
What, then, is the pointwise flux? 320.8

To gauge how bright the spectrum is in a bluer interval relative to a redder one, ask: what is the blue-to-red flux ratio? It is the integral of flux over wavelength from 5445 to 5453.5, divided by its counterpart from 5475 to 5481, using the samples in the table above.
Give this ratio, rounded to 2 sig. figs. 1.3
